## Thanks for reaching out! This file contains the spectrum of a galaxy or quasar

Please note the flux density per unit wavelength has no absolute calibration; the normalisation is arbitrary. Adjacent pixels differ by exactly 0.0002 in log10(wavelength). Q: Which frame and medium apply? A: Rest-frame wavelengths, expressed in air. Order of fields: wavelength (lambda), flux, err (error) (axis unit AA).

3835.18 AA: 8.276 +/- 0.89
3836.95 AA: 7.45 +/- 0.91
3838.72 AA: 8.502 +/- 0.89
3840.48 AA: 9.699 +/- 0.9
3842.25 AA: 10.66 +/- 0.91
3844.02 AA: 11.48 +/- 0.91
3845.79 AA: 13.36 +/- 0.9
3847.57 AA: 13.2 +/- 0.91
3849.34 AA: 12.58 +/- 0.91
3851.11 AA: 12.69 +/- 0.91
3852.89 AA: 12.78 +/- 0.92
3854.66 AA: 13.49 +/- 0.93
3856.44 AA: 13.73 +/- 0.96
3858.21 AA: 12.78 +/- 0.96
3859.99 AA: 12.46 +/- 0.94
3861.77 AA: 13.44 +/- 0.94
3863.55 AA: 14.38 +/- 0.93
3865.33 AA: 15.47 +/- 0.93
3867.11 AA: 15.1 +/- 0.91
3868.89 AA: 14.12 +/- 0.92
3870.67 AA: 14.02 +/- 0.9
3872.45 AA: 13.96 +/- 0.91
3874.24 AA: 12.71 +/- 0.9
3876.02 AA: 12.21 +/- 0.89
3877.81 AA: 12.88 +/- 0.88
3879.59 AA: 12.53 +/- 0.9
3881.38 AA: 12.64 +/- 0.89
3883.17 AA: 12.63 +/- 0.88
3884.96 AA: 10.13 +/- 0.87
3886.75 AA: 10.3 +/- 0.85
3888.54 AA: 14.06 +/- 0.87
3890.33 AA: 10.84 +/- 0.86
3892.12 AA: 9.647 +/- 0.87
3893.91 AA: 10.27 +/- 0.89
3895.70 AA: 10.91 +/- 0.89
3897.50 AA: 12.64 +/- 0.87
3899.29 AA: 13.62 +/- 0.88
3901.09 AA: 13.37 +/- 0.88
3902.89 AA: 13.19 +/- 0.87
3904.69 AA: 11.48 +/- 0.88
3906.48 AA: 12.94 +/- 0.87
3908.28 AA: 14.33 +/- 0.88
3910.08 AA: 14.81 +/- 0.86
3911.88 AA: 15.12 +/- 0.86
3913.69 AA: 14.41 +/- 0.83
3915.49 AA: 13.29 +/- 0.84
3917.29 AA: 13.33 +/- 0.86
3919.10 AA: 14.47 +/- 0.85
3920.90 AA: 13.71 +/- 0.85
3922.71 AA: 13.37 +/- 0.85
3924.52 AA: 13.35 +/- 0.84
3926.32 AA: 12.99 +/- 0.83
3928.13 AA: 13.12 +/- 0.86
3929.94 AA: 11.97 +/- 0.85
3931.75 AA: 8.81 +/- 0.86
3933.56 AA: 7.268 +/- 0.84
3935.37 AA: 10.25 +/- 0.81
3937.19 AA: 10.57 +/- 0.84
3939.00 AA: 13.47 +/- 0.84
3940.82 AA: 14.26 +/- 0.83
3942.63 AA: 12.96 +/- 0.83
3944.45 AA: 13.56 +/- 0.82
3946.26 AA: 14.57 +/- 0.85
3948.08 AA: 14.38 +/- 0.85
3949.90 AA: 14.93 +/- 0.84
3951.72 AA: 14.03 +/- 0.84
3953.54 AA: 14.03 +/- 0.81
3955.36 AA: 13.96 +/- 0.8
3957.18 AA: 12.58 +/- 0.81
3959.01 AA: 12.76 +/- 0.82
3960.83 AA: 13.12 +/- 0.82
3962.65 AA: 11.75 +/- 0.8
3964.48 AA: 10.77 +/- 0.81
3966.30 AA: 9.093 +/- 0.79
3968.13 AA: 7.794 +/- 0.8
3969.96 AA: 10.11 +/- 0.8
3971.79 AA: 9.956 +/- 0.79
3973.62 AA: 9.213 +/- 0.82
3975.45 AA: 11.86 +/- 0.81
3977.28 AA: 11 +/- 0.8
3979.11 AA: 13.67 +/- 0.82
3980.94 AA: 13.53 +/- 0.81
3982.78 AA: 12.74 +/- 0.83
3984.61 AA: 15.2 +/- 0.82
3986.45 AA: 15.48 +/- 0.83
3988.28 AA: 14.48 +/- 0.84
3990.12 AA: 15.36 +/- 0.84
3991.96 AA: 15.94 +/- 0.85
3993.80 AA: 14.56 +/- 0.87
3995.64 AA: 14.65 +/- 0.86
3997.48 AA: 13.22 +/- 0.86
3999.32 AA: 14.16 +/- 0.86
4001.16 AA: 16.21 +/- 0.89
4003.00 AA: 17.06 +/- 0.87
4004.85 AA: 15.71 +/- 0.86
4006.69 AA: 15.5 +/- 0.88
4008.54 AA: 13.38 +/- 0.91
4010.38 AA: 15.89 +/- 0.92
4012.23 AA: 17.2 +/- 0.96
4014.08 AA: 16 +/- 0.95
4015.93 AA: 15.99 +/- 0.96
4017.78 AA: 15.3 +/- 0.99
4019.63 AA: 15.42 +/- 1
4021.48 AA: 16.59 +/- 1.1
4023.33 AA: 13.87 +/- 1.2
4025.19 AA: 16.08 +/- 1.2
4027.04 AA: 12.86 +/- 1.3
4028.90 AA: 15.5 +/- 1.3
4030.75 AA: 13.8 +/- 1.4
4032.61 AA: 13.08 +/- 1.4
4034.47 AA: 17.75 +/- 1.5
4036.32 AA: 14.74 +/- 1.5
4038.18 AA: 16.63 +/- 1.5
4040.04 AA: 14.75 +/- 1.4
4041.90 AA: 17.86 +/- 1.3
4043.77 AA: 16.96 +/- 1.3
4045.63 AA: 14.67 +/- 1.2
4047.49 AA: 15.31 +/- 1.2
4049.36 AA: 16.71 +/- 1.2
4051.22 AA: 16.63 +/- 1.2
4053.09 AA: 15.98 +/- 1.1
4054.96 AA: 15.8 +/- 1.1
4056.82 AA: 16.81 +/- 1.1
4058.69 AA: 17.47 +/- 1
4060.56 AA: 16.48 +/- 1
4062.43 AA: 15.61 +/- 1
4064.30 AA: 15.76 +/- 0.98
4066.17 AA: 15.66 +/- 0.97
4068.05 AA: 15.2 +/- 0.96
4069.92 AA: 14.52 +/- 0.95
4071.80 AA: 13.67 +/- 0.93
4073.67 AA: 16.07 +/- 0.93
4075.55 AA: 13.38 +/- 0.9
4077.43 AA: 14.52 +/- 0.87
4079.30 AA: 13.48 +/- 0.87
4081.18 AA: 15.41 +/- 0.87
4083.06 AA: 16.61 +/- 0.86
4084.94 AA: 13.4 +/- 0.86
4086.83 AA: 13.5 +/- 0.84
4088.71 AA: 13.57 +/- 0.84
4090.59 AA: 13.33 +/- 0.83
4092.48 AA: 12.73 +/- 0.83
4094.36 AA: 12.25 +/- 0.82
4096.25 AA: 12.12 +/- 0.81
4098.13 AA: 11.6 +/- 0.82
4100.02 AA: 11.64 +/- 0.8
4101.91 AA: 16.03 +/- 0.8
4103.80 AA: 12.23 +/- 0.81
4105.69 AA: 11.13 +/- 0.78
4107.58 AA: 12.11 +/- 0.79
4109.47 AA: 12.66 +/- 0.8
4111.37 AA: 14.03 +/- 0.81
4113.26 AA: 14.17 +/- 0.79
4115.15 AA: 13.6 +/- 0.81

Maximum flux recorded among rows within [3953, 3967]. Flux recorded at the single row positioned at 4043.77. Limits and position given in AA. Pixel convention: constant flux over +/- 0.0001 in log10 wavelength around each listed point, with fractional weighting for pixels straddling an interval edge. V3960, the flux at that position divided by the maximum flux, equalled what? 1.21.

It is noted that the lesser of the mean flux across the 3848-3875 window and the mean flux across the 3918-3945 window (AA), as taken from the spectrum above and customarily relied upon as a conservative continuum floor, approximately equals 12.3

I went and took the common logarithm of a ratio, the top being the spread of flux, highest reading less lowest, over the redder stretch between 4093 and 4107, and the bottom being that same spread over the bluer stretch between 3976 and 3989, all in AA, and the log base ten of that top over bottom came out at 0.04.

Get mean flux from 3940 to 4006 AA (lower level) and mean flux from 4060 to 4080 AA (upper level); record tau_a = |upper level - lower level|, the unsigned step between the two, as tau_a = 1.6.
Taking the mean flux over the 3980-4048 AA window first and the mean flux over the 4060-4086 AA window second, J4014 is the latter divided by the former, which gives 0.98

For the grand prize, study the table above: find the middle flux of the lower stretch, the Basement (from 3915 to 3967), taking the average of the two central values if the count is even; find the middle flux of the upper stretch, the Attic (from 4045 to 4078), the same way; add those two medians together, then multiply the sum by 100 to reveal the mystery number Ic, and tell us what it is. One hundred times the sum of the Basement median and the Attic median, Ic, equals 2900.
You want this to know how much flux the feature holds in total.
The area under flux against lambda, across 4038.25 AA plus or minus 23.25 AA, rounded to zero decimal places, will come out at 731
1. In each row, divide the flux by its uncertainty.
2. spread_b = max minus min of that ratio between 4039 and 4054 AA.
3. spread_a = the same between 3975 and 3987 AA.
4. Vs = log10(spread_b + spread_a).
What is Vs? 0.95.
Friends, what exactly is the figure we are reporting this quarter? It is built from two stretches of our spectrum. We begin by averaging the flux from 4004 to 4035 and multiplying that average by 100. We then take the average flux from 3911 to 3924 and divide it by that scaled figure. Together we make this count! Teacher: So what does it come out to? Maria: 0.0091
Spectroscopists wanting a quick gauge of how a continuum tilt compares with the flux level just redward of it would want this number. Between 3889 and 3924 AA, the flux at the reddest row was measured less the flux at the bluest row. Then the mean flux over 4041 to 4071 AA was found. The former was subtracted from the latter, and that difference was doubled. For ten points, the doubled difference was 27.1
